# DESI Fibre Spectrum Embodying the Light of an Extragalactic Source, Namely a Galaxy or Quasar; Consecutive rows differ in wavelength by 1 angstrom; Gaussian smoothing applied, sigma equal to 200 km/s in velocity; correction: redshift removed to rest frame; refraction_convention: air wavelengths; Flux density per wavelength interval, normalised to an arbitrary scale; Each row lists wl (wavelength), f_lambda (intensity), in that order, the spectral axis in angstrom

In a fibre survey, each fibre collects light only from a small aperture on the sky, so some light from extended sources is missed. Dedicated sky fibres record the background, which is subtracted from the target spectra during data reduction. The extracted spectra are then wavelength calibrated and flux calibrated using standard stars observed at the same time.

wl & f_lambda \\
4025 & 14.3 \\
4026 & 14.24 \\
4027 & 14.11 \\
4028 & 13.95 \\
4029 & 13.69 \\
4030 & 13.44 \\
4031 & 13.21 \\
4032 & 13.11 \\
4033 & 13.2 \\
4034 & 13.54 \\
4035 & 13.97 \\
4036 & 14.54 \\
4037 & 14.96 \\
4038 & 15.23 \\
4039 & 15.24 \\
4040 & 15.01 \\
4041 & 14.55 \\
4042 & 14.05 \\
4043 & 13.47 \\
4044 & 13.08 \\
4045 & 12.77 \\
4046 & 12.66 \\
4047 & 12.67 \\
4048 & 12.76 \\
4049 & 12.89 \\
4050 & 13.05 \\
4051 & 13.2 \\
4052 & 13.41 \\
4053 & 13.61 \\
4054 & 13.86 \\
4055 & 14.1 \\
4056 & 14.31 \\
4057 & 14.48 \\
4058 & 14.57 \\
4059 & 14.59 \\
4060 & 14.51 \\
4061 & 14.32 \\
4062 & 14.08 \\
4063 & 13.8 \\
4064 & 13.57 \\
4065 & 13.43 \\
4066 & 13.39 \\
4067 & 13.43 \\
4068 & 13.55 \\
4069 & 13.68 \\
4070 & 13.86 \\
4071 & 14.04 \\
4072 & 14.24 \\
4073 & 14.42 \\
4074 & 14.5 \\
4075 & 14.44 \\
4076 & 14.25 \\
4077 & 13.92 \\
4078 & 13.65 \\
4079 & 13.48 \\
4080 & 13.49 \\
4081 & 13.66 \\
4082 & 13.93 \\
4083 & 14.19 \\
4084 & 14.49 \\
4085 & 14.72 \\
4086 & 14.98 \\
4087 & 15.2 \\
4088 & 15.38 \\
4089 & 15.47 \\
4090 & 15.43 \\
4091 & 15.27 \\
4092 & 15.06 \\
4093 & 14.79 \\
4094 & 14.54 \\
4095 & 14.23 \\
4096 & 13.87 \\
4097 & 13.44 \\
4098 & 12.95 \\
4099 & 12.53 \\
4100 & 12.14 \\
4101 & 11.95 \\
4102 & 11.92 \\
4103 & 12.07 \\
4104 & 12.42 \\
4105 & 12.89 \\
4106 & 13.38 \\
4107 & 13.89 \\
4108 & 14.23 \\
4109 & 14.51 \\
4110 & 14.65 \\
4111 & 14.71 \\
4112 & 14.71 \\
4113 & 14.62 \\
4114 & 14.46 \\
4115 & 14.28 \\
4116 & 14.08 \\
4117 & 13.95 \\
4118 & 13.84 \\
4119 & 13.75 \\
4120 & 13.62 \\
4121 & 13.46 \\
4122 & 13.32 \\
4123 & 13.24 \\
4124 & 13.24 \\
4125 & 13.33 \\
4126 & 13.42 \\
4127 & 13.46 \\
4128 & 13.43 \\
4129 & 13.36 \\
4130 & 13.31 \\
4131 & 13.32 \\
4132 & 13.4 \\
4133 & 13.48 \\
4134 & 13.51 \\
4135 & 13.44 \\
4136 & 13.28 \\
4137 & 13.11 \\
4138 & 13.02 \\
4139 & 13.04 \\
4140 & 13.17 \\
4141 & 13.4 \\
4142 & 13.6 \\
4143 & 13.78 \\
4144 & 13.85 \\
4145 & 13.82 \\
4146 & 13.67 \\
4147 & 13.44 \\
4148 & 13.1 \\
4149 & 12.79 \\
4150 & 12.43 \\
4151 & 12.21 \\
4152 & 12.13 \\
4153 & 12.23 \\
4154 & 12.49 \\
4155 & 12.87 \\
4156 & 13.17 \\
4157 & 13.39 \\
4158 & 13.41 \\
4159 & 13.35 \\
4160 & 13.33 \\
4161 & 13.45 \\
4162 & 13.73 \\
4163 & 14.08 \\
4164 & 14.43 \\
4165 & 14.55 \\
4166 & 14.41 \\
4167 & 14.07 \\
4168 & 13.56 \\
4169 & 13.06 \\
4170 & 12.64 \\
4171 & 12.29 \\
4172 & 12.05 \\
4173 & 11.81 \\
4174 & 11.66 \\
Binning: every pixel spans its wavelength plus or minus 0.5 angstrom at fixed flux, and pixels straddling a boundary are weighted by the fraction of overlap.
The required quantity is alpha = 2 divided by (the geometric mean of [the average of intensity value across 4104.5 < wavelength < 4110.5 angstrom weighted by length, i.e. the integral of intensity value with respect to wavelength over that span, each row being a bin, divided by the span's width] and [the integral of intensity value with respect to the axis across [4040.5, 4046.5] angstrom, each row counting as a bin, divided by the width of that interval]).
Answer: 0.146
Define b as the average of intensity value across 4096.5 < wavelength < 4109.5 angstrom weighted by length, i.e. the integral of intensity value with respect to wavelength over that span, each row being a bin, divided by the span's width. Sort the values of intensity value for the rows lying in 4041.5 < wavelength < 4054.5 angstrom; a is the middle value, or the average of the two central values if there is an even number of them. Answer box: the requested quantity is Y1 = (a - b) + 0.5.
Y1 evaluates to 0.63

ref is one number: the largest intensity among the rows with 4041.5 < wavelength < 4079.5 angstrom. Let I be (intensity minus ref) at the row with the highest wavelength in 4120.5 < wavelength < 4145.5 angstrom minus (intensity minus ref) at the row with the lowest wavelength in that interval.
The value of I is 0.4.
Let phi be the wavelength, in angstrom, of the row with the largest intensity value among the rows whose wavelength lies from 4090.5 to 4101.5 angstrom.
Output 4091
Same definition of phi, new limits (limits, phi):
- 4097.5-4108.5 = 4108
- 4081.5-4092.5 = 4089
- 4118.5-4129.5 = 4119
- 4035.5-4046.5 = 4039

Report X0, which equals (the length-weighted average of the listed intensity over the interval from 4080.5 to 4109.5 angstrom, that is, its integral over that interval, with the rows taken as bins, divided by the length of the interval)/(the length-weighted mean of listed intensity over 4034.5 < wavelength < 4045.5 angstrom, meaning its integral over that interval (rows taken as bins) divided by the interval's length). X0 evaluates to 0.98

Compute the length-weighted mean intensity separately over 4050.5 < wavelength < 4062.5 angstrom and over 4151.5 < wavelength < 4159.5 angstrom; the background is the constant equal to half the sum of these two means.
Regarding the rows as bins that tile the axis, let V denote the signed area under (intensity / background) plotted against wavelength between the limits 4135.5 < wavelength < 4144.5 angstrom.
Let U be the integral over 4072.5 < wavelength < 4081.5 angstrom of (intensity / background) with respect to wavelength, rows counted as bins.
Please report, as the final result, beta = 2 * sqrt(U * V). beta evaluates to 18.2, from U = 9.3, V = 8.9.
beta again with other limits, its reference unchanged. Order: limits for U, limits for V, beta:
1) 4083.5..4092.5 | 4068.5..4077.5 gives 19.5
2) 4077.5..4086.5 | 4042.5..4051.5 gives 18.0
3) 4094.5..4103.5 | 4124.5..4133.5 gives 17.5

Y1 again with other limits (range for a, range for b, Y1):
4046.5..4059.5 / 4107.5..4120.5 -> -0.15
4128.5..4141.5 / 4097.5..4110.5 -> 0.78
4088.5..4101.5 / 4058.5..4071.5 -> 0.86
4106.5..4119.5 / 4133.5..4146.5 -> 1.34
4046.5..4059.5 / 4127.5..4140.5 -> 0.81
